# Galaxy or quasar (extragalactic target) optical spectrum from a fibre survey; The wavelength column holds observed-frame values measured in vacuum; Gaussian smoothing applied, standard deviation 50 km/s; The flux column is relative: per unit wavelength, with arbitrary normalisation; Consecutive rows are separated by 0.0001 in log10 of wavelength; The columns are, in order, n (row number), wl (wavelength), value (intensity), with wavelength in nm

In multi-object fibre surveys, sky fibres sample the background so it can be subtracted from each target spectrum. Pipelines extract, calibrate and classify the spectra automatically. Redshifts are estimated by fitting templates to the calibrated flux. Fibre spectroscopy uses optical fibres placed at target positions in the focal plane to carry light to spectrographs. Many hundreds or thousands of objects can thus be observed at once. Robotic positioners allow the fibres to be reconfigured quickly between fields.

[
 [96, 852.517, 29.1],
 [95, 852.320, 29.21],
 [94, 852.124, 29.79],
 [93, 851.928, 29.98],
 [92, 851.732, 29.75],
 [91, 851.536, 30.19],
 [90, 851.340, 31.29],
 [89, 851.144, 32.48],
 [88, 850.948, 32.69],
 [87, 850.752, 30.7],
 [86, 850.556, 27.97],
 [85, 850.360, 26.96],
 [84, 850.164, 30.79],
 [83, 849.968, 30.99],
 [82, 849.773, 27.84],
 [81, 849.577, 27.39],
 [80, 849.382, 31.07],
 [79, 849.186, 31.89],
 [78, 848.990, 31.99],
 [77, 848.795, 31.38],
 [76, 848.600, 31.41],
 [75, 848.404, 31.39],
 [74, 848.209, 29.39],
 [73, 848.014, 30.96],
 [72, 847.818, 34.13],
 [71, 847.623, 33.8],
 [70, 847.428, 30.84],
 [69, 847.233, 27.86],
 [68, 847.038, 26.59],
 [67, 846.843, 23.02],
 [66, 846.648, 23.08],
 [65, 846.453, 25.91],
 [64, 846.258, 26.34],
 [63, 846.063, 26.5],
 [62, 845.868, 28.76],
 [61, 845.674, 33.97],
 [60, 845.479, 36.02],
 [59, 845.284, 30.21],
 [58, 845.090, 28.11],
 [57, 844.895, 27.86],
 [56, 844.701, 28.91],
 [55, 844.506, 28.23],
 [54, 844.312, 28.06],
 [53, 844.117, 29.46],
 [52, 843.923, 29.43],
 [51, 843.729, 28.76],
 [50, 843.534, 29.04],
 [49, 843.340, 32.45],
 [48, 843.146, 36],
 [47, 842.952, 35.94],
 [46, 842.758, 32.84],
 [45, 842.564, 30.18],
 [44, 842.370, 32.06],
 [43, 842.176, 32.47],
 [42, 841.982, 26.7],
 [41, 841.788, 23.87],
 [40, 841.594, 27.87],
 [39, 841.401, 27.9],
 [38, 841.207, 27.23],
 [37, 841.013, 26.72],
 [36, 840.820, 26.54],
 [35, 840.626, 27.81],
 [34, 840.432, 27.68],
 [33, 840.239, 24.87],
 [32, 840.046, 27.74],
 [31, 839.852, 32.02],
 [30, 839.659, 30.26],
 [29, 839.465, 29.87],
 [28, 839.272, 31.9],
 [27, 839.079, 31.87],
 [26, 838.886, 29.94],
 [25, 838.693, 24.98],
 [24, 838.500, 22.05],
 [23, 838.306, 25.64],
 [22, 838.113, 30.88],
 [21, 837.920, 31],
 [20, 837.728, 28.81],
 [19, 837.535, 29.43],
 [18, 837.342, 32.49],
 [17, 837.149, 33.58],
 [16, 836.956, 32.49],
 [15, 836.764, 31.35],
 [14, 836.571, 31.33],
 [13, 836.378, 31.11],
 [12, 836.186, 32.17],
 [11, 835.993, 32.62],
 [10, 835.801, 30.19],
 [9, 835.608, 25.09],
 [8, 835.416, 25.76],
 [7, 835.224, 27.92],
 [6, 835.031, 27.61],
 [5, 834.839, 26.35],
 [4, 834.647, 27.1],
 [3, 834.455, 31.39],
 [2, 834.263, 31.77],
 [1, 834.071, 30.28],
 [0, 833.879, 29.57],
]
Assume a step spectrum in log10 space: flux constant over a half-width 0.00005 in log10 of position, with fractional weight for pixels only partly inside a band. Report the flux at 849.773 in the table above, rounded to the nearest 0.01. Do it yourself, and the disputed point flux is 27.84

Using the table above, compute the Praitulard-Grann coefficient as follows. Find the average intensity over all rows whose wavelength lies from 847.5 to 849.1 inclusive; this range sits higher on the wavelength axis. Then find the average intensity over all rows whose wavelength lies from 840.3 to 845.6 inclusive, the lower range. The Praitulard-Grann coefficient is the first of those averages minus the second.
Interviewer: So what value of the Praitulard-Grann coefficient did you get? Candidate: 2.2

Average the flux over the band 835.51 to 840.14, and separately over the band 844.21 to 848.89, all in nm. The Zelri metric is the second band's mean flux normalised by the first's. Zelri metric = 0.978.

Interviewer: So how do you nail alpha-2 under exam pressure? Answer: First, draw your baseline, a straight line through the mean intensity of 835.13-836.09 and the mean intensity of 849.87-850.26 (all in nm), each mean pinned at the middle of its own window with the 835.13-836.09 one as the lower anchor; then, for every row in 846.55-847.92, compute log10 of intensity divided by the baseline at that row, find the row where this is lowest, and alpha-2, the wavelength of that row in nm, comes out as 846.843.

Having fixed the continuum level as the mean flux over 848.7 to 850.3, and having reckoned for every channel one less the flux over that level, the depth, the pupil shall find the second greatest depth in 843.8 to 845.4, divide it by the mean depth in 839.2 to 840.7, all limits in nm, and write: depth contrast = 1.7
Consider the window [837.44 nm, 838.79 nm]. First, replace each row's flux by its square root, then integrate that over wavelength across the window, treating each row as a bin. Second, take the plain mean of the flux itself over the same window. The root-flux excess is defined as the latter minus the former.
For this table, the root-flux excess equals 20.5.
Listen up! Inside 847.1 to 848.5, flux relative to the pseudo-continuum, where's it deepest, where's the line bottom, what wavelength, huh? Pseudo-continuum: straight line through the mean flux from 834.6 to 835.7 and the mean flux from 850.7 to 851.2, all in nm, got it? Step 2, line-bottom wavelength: 847.233 nm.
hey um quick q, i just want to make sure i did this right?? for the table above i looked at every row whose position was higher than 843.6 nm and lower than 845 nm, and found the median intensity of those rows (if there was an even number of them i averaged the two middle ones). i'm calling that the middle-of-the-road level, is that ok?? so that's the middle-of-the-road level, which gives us 28.8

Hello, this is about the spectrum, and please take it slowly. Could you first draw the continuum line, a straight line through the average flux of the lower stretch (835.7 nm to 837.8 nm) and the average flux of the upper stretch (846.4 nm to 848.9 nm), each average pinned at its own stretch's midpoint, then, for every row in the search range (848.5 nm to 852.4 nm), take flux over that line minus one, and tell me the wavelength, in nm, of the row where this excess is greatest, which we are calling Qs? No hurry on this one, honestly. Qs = 850.948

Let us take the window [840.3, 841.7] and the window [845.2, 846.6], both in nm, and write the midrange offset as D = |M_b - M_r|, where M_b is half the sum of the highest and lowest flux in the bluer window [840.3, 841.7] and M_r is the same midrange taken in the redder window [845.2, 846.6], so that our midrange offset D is 3.7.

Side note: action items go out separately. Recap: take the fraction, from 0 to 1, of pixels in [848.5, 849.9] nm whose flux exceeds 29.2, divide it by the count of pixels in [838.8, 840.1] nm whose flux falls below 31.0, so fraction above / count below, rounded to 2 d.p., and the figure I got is 0.18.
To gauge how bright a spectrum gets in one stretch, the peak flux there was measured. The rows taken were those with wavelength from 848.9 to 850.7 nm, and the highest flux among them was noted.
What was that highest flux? 31.99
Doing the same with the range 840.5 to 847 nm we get 36.02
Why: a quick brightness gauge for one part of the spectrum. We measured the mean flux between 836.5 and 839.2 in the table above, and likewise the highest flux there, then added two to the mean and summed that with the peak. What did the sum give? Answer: 65.3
